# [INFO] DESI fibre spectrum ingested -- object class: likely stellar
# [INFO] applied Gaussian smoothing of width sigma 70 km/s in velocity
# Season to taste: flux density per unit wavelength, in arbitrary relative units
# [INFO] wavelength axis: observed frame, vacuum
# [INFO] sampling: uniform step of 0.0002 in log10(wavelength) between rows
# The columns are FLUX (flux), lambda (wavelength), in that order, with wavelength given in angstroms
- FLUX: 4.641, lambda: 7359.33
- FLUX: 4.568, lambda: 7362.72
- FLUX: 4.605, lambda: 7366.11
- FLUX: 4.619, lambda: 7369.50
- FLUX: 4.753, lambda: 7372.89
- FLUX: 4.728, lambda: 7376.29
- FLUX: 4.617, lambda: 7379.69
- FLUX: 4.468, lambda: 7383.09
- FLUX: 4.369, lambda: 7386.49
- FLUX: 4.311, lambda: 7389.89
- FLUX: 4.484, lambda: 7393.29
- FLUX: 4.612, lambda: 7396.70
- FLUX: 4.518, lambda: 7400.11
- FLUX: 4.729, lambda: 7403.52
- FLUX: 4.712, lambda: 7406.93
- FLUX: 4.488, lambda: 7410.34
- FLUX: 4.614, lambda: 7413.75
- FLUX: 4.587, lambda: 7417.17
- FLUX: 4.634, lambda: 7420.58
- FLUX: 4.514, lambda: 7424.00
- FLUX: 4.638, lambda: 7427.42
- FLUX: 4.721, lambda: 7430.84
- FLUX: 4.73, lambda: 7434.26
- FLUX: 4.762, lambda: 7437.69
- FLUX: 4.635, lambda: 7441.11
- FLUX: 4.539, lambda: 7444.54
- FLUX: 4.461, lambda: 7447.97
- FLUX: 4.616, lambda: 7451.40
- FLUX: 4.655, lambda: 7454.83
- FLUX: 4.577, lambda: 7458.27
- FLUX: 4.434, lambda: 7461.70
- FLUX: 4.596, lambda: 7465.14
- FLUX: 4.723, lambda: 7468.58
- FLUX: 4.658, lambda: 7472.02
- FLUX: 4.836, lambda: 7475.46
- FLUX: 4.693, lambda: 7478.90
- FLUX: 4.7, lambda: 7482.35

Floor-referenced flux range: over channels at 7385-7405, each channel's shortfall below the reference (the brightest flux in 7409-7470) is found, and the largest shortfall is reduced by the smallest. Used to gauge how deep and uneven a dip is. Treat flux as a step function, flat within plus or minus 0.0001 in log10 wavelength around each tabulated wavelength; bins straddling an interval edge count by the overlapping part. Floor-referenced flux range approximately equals 0.418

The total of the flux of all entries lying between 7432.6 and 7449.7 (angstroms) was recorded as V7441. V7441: 23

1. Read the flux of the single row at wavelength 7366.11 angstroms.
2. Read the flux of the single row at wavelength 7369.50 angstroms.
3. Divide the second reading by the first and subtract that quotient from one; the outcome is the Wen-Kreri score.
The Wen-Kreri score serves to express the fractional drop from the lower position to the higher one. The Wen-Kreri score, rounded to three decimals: -0.003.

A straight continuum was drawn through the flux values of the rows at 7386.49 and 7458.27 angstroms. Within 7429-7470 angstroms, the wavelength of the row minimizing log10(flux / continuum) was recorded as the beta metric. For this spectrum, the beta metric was 7461.70 angstroms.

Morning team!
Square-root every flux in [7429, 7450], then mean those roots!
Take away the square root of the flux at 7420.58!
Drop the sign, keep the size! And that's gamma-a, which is 0.0016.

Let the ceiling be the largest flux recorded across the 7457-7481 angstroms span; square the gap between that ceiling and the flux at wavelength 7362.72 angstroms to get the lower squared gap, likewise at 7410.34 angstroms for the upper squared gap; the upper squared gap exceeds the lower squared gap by 0.049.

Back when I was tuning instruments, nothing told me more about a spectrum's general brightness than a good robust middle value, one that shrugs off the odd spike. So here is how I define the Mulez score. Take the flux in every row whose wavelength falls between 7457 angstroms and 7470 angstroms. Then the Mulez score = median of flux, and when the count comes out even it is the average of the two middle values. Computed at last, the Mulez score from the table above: 4.59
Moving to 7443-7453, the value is 4.54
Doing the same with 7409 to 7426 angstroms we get 4.59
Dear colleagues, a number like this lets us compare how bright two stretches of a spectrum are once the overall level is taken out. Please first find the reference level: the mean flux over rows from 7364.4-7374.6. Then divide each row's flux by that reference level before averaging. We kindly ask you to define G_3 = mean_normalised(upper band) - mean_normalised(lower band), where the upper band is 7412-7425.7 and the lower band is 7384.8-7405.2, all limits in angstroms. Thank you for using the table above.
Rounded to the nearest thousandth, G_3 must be 0.018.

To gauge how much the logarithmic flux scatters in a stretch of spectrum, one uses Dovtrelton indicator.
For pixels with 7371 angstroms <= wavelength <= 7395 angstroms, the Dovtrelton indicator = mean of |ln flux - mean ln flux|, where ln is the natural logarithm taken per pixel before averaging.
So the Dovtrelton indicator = 0.031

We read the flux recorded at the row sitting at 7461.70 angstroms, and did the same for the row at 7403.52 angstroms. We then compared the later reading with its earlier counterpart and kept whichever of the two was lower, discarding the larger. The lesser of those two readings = 4.43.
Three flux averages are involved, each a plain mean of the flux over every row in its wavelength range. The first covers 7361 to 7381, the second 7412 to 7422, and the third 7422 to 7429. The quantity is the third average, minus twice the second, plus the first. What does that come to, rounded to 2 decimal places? 0.00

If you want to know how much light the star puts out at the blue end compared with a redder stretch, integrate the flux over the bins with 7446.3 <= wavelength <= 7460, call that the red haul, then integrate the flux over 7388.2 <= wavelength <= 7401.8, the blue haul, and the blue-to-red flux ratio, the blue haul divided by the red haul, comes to 0.971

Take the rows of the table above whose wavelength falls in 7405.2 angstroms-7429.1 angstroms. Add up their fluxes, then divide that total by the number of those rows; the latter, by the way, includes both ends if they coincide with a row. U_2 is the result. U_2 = 4.60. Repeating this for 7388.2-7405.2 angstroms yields 4.53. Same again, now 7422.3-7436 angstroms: 4.65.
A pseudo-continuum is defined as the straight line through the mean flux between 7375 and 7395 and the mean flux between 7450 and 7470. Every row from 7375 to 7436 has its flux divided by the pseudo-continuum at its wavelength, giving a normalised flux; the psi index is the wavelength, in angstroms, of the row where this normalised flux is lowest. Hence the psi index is 7389.89 angstroms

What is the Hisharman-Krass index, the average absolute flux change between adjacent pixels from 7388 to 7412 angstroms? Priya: 0.14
